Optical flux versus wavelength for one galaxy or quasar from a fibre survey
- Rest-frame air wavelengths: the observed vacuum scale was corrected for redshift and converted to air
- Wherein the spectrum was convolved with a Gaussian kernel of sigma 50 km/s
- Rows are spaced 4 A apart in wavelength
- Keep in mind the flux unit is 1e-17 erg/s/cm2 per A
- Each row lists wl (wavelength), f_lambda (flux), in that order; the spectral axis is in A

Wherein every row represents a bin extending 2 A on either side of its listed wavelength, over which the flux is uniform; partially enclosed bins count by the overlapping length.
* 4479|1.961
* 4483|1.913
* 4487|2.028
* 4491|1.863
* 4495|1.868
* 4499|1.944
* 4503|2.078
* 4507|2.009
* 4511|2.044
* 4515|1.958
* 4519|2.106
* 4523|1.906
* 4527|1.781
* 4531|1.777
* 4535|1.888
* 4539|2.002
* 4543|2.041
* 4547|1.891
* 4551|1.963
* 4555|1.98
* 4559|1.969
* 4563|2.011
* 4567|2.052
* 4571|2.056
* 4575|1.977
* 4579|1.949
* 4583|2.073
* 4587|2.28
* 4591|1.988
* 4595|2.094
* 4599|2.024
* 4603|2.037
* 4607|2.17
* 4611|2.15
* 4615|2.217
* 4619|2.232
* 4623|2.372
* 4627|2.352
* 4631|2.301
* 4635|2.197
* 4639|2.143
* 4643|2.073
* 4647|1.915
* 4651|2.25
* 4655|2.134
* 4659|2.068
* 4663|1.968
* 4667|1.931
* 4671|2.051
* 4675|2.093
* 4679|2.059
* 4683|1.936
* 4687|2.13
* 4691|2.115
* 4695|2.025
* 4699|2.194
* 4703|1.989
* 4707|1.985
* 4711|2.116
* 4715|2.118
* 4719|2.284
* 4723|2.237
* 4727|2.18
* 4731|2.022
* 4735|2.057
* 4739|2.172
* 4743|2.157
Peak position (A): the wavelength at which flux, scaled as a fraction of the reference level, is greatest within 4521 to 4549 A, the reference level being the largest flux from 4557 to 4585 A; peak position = 4543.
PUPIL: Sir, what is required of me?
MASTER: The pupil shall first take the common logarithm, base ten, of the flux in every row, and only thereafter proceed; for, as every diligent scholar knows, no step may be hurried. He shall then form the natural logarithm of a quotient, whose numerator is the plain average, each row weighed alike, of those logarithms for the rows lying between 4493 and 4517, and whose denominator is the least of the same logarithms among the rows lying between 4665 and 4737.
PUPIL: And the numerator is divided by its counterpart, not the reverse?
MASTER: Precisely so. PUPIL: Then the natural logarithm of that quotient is 0.039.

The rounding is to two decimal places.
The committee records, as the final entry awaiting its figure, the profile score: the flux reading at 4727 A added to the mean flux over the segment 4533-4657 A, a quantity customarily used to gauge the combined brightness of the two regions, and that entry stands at 4.27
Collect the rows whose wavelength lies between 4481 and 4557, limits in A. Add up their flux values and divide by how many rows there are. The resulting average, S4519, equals 1.95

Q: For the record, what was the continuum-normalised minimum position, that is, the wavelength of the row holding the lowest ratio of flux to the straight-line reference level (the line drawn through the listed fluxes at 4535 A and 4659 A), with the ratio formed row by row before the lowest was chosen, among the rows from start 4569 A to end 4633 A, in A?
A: 4579 A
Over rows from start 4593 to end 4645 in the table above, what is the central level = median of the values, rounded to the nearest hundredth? 2.17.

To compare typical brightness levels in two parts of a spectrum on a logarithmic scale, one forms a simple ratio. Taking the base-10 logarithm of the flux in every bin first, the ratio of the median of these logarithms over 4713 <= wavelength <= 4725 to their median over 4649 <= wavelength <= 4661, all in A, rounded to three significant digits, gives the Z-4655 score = 1.06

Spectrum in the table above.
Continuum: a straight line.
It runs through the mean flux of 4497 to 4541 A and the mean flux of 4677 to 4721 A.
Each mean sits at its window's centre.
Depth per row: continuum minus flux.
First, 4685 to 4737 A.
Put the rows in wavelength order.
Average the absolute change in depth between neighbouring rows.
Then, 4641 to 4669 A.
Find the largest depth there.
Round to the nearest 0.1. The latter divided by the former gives 1.5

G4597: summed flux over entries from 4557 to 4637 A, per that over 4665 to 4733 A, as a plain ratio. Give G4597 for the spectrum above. 1.2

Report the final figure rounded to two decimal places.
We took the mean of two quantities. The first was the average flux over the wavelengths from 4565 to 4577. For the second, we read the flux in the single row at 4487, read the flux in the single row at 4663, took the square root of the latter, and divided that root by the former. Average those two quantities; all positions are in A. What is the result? 1.36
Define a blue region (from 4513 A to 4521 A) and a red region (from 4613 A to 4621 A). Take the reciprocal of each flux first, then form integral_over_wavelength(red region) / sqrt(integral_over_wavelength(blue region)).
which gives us 1.81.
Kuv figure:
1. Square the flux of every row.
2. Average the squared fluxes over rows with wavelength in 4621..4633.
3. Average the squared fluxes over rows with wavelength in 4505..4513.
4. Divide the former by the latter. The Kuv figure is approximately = 1.34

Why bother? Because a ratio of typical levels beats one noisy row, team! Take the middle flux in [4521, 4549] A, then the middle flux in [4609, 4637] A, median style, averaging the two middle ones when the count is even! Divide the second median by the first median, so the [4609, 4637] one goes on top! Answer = 1.18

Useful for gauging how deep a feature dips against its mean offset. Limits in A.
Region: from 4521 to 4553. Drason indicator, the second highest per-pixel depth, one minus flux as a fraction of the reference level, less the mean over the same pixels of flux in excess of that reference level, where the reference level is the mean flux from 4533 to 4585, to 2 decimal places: 0.19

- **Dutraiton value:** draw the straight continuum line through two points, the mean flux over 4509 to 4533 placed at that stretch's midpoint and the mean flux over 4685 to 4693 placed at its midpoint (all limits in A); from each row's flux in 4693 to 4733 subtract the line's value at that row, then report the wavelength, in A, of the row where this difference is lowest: 4707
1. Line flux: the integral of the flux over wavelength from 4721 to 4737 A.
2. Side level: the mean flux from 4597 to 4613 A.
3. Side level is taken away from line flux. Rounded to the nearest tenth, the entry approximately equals 31.9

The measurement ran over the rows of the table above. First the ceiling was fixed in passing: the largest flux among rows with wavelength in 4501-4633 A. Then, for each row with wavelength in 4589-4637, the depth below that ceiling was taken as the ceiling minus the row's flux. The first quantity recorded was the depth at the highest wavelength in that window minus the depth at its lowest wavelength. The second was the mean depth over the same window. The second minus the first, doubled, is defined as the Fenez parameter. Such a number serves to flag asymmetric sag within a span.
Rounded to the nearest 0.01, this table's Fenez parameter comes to 0.81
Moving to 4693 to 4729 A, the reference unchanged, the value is 0.80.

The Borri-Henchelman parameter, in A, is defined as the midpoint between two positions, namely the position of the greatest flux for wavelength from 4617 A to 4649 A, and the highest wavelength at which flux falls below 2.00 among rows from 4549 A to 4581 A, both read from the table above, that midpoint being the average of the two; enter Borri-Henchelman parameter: 4601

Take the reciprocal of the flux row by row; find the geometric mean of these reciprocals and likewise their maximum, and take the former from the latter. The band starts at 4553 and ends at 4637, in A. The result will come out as 0.040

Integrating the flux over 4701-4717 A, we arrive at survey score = 32.8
